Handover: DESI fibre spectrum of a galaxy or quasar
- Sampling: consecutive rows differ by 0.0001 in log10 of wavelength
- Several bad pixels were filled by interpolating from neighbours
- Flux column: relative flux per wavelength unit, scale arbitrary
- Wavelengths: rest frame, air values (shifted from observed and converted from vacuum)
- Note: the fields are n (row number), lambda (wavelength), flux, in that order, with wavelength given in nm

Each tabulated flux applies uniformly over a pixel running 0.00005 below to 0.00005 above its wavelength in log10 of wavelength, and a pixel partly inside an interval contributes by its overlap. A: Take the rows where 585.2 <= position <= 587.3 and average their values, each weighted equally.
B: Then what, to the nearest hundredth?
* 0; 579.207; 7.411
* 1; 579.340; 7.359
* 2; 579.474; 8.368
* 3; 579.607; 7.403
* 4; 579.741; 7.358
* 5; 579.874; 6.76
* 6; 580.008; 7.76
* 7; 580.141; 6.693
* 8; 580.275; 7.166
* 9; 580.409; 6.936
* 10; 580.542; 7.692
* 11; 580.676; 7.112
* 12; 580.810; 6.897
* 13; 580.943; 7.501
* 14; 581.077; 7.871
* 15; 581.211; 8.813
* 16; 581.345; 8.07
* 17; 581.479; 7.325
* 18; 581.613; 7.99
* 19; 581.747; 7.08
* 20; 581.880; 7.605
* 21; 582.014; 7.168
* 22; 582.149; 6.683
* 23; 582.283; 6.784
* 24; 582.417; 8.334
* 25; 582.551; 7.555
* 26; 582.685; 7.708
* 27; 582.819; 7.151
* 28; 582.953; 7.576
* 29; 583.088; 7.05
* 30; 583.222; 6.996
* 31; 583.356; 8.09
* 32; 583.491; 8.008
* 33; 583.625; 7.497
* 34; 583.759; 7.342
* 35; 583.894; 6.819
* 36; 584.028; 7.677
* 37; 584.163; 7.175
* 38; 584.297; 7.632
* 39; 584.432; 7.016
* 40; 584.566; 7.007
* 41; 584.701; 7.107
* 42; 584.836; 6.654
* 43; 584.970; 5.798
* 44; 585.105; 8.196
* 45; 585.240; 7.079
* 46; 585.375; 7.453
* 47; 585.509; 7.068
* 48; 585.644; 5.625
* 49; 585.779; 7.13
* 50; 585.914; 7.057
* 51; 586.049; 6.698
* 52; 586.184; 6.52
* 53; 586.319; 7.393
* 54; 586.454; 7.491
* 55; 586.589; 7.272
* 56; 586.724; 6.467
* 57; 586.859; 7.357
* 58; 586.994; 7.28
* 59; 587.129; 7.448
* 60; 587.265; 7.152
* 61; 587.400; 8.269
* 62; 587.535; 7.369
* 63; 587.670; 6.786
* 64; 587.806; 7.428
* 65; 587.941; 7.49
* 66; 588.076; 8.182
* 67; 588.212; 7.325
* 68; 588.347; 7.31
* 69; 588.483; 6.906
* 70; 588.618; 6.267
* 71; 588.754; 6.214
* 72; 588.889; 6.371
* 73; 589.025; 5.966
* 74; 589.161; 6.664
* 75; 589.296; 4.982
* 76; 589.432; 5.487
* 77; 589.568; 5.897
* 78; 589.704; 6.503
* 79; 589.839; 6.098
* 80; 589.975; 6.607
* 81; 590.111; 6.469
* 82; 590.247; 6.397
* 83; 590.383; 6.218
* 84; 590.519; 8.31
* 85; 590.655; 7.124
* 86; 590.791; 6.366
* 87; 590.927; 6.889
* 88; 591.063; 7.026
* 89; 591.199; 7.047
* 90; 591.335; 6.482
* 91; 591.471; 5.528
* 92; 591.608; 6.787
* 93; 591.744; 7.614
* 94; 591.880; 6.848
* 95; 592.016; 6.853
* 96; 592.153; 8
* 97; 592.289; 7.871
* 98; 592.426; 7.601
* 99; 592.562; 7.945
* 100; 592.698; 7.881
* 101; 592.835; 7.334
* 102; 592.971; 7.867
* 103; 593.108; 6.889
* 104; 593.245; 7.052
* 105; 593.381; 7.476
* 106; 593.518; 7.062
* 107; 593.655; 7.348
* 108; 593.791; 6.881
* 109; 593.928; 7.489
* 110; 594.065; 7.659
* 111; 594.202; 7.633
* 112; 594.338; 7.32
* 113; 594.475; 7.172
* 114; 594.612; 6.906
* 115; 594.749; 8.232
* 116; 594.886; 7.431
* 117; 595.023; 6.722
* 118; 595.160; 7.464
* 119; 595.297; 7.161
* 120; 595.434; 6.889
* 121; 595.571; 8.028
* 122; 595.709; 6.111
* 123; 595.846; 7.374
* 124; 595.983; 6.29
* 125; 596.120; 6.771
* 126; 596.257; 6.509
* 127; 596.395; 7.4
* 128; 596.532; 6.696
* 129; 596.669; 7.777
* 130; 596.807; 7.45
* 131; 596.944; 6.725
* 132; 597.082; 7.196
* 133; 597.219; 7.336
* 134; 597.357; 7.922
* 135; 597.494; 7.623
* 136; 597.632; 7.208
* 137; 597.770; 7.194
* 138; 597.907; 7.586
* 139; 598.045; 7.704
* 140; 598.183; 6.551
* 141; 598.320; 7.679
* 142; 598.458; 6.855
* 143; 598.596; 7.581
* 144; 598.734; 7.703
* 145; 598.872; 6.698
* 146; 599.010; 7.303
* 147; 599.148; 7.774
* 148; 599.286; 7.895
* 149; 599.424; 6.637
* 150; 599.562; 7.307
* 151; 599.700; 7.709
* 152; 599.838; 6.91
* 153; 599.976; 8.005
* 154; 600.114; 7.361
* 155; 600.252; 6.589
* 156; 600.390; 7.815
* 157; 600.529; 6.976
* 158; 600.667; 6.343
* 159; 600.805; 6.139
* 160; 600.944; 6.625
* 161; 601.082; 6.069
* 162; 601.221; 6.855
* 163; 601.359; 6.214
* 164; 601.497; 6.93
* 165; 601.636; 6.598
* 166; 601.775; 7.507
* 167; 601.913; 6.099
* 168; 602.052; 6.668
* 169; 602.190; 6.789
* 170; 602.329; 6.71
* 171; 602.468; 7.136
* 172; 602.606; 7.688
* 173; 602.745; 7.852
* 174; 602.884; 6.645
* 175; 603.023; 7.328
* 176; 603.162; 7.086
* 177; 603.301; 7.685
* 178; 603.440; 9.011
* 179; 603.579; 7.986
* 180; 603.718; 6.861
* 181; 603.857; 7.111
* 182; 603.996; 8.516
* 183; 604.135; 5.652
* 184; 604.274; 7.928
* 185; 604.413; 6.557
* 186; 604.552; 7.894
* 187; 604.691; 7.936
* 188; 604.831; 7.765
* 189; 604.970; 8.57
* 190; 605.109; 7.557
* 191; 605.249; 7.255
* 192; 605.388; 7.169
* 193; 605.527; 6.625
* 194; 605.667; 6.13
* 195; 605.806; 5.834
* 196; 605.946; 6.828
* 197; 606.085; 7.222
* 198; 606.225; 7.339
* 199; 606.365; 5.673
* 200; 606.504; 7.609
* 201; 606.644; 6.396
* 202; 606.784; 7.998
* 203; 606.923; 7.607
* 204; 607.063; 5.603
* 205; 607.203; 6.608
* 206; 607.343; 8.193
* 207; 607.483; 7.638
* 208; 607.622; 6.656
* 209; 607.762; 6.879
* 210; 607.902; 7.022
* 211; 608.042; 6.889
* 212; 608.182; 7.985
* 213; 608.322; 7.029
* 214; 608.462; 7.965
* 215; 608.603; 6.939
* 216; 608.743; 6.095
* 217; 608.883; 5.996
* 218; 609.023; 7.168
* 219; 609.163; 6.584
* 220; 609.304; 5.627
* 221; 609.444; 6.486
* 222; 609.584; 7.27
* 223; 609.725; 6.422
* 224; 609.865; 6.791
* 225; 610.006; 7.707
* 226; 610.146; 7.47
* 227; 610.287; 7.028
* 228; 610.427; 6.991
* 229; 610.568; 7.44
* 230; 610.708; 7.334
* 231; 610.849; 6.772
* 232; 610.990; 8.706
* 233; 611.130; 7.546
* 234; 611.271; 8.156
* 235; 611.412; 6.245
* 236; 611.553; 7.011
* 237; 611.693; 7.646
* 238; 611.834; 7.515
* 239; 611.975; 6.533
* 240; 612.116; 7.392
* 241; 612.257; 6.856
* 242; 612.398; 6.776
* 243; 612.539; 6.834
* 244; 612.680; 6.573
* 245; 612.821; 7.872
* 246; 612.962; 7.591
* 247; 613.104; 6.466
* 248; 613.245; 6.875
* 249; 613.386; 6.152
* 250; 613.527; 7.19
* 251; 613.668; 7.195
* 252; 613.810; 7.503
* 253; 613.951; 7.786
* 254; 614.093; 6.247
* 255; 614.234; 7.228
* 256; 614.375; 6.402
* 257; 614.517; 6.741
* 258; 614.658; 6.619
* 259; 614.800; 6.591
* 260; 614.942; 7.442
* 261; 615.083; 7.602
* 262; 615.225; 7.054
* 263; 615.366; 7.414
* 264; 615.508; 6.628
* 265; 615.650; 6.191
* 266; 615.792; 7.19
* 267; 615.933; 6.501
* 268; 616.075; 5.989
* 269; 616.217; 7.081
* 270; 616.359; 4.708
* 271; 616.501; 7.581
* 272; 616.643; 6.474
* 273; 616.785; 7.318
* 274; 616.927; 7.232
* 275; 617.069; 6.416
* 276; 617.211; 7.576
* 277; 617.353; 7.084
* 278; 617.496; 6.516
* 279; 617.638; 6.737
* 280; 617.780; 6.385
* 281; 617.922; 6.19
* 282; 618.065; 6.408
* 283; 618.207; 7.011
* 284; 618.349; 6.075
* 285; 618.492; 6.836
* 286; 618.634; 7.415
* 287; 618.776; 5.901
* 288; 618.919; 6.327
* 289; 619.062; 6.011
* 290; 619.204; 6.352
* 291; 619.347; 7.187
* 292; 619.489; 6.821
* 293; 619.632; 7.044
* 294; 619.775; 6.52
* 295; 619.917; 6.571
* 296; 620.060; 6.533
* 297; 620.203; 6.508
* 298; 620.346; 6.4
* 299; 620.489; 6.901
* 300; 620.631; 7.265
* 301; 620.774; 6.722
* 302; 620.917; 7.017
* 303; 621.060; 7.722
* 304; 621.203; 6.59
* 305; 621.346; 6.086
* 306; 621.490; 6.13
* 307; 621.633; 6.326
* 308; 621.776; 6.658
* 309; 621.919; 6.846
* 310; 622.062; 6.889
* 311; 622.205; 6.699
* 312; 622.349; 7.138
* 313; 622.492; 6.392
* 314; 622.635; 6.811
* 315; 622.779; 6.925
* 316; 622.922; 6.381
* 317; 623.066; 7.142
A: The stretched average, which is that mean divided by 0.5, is 14.06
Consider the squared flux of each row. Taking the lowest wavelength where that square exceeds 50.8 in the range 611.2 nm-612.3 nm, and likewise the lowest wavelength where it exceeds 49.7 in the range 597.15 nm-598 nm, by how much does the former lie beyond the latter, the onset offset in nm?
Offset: 14.05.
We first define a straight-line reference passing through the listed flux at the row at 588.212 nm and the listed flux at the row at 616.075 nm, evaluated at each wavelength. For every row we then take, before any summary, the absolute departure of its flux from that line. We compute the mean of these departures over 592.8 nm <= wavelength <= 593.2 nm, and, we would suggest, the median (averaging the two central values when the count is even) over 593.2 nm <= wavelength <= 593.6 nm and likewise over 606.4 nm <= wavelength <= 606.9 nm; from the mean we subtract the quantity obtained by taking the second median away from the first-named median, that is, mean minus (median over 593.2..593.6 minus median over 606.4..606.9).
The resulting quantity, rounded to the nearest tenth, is 1.5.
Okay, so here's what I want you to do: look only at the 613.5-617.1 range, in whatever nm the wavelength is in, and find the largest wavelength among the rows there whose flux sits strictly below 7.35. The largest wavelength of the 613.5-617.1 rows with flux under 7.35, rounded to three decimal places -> 617.069 nm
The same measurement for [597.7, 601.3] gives 601.221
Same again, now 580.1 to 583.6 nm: 583.222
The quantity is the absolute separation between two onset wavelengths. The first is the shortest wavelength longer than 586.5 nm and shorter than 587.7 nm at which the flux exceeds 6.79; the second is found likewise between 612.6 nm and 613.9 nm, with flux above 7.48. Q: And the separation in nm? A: 26.23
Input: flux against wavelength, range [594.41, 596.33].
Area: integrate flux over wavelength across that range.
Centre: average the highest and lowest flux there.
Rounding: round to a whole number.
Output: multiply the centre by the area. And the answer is 97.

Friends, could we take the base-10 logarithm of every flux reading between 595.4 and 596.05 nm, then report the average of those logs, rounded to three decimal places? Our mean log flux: 0.839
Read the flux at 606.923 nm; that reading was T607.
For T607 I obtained 7.607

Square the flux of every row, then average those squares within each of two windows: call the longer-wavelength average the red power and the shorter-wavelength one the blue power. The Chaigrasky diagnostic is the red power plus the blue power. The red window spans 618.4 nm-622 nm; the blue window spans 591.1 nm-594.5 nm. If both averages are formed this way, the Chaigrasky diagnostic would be 97.7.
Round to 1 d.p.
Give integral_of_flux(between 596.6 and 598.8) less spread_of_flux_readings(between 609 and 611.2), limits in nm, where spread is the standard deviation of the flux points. 15.6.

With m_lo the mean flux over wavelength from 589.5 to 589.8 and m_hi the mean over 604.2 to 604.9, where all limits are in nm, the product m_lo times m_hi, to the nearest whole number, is 47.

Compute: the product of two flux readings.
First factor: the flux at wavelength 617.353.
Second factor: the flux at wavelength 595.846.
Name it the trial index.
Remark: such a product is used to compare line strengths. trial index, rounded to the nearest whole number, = 52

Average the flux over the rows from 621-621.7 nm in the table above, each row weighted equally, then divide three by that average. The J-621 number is 0.46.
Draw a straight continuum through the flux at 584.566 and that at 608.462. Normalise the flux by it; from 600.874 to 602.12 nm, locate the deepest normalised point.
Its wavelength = 601.082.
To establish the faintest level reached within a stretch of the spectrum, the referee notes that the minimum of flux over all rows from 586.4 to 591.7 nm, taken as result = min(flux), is 4.982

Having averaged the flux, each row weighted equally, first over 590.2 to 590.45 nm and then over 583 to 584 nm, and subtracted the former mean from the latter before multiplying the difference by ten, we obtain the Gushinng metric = 11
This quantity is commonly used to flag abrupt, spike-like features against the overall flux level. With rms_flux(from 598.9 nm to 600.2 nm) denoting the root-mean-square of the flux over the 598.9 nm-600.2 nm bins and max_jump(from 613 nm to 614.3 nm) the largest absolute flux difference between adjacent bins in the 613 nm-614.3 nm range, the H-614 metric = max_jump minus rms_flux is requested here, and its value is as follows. -5.91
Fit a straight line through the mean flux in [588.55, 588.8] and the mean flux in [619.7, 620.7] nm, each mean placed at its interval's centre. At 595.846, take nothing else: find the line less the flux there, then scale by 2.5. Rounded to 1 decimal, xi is -2.6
